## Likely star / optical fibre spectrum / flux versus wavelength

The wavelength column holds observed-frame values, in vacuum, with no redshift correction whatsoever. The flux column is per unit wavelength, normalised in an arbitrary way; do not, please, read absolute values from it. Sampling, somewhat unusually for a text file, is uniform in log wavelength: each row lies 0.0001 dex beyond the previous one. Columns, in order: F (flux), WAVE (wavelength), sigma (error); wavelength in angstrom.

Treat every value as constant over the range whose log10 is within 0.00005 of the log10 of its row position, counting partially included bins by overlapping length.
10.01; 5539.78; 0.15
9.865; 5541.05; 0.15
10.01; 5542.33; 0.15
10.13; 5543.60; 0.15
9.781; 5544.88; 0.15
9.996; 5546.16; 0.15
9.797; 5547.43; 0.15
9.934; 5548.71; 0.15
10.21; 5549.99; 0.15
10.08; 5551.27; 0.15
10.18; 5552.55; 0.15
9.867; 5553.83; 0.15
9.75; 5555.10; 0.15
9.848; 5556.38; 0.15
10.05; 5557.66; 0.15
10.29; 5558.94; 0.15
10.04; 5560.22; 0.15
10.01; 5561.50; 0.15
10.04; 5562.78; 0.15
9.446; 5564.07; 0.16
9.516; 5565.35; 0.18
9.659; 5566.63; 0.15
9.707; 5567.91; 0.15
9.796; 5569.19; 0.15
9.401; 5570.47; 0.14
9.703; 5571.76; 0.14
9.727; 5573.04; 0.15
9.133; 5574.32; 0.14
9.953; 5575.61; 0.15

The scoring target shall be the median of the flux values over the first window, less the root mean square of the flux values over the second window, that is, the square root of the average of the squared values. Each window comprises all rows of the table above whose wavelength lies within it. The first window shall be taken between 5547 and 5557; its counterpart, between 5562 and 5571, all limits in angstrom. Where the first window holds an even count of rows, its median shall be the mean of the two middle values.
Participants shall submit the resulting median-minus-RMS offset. 0.25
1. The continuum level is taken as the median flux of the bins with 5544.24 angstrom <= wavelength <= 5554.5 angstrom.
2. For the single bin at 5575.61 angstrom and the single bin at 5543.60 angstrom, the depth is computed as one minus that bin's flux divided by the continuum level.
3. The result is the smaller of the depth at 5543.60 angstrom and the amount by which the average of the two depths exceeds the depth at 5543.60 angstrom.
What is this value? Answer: -0.017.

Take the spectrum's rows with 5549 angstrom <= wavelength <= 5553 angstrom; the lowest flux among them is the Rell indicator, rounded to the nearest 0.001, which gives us 10.080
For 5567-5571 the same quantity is 9.401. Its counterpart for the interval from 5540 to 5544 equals 9.865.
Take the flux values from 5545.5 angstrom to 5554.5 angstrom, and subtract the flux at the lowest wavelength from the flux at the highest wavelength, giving -0.13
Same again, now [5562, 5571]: -0.64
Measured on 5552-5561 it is -0.14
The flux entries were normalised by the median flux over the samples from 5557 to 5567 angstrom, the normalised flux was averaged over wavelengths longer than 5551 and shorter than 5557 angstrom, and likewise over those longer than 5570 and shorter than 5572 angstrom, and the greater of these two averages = 0.992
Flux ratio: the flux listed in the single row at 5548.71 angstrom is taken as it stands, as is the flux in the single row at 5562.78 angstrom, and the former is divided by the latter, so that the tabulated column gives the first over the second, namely 0.99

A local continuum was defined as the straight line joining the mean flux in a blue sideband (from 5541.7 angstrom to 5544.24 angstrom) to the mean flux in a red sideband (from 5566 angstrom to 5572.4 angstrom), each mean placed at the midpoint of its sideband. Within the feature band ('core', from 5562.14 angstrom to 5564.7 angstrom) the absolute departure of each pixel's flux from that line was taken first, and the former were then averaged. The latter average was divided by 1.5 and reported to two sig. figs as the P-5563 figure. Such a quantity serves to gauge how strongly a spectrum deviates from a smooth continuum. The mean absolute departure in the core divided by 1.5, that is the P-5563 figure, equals 0.19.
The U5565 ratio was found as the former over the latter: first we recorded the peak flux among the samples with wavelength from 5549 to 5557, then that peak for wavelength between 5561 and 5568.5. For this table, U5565 1.02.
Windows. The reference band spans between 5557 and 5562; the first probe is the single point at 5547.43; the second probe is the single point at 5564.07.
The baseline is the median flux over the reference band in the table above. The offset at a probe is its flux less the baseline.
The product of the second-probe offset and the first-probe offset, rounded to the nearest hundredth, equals 0.15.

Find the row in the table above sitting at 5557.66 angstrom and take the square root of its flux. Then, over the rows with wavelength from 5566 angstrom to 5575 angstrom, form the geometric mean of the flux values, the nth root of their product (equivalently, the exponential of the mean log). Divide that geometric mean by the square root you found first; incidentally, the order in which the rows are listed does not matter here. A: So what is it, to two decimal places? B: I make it 3.02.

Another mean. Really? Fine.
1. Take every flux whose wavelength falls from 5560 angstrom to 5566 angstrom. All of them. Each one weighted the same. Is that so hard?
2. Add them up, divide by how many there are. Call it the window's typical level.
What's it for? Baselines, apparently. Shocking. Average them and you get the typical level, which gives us 9.8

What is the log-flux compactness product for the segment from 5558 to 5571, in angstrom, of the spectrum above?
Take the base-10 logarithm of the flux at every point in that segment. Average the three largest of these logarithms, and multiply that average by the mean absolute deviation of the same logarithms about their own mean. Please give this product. 0.0109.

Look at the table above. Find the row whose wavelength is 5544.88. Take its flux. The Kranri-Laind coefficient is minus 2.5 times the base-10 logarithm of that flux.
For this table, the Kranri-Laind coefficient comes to -2.48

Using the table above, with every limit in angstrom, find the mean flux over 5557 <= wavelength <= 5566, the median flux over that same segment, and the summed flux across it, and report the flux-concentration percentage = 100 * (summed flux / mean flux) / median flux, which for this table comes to 70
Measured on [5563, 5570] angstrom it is 52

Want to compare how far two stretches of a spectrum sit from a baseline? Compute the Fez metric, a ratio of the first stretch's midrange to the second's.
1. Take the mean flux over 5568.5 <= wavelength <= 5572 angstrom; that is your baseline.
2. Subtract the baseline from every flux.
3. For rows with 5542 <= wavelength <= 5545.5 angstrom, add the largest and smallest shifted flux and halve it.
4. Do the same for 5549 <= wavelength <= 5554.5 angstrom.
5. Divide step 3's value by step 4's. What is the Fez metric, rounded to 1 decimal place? 0.8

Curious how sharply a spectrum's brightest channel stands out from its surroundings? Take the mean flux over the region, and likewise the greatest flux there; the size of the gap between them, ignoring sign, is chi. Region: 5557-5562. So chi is 0.19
